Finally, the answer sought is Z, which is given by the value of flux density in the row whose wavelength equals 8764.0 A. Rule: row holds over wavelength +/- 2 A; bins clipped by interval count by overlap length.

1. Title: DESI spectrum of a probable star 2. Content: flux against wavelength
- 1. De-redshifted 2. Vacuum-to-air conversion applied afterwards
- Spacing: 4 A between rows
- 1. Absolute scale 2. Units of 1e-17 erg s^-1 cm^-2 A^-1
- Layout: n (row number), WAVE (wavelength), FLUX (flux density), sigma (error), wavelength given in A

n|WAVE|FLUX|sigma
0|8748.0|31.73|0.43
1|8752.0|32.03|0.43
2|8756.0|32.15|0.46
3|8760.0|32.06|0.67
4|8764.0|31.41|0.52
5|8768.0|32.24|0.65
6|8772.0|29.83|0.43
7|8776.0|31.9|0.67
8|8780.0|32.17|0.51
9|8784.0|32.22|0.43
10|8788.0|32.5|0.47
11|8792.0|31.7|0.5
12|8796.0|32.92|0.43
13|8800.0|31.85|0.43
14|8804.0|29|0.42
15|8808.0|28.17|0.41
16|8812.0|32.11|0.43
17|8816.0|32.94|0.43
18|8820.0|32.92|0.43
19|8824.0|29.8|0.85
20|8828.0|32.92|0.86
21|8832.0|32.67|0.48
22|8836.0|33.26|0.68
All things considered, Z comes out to 31.41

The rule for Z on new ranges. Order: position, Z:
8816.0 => 32.94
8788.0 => 32.5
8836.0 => 33.26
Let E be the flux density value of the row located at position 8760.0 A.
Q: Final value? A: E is 32.06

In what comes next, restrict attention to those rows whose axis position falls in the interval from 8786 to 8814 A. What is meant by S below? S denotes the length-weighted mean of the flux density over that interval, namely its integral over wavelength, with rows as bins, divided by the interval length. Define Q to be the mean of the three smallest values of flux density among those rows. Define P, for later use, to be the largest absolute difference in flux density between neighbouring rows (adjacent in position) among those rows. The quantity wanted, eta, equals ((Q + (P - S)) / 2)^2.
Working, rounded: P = 3.9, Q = 29.6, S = 31.2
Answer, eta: 1.42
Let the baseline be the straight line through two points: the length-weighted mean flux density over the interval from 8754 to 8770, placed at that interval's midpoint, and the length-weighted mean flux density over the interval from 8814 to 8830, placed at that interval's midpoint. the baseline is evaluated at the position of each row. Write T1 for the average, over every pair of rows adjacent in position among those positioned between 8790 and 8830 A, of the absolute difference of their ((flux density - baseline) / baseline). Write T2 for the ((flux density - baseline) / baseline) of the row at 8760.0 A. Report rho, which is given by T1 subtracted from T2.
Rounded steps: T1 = 0.059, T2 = 0.003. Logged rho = -0.056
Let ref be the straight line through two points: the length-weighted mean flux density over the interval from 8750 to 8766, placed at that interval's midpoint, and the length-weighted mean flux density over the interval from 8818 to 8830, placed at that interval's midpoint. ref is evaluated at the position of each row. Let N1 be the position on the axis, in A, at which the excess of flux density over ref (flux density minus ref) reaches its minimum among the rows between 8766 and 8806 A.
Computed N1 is 8804.0 A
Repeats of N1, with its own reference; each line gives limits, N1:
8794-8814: 8808.0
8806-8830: 8808.0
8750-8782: 8772.0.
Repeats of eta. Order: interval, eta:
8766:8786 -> 1.04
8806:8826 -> 1.93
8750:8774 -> 0.88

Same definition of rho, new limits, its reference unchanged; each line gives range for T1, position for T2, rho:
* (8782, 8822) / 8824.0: -0.114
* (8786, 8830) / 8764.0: -0.073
